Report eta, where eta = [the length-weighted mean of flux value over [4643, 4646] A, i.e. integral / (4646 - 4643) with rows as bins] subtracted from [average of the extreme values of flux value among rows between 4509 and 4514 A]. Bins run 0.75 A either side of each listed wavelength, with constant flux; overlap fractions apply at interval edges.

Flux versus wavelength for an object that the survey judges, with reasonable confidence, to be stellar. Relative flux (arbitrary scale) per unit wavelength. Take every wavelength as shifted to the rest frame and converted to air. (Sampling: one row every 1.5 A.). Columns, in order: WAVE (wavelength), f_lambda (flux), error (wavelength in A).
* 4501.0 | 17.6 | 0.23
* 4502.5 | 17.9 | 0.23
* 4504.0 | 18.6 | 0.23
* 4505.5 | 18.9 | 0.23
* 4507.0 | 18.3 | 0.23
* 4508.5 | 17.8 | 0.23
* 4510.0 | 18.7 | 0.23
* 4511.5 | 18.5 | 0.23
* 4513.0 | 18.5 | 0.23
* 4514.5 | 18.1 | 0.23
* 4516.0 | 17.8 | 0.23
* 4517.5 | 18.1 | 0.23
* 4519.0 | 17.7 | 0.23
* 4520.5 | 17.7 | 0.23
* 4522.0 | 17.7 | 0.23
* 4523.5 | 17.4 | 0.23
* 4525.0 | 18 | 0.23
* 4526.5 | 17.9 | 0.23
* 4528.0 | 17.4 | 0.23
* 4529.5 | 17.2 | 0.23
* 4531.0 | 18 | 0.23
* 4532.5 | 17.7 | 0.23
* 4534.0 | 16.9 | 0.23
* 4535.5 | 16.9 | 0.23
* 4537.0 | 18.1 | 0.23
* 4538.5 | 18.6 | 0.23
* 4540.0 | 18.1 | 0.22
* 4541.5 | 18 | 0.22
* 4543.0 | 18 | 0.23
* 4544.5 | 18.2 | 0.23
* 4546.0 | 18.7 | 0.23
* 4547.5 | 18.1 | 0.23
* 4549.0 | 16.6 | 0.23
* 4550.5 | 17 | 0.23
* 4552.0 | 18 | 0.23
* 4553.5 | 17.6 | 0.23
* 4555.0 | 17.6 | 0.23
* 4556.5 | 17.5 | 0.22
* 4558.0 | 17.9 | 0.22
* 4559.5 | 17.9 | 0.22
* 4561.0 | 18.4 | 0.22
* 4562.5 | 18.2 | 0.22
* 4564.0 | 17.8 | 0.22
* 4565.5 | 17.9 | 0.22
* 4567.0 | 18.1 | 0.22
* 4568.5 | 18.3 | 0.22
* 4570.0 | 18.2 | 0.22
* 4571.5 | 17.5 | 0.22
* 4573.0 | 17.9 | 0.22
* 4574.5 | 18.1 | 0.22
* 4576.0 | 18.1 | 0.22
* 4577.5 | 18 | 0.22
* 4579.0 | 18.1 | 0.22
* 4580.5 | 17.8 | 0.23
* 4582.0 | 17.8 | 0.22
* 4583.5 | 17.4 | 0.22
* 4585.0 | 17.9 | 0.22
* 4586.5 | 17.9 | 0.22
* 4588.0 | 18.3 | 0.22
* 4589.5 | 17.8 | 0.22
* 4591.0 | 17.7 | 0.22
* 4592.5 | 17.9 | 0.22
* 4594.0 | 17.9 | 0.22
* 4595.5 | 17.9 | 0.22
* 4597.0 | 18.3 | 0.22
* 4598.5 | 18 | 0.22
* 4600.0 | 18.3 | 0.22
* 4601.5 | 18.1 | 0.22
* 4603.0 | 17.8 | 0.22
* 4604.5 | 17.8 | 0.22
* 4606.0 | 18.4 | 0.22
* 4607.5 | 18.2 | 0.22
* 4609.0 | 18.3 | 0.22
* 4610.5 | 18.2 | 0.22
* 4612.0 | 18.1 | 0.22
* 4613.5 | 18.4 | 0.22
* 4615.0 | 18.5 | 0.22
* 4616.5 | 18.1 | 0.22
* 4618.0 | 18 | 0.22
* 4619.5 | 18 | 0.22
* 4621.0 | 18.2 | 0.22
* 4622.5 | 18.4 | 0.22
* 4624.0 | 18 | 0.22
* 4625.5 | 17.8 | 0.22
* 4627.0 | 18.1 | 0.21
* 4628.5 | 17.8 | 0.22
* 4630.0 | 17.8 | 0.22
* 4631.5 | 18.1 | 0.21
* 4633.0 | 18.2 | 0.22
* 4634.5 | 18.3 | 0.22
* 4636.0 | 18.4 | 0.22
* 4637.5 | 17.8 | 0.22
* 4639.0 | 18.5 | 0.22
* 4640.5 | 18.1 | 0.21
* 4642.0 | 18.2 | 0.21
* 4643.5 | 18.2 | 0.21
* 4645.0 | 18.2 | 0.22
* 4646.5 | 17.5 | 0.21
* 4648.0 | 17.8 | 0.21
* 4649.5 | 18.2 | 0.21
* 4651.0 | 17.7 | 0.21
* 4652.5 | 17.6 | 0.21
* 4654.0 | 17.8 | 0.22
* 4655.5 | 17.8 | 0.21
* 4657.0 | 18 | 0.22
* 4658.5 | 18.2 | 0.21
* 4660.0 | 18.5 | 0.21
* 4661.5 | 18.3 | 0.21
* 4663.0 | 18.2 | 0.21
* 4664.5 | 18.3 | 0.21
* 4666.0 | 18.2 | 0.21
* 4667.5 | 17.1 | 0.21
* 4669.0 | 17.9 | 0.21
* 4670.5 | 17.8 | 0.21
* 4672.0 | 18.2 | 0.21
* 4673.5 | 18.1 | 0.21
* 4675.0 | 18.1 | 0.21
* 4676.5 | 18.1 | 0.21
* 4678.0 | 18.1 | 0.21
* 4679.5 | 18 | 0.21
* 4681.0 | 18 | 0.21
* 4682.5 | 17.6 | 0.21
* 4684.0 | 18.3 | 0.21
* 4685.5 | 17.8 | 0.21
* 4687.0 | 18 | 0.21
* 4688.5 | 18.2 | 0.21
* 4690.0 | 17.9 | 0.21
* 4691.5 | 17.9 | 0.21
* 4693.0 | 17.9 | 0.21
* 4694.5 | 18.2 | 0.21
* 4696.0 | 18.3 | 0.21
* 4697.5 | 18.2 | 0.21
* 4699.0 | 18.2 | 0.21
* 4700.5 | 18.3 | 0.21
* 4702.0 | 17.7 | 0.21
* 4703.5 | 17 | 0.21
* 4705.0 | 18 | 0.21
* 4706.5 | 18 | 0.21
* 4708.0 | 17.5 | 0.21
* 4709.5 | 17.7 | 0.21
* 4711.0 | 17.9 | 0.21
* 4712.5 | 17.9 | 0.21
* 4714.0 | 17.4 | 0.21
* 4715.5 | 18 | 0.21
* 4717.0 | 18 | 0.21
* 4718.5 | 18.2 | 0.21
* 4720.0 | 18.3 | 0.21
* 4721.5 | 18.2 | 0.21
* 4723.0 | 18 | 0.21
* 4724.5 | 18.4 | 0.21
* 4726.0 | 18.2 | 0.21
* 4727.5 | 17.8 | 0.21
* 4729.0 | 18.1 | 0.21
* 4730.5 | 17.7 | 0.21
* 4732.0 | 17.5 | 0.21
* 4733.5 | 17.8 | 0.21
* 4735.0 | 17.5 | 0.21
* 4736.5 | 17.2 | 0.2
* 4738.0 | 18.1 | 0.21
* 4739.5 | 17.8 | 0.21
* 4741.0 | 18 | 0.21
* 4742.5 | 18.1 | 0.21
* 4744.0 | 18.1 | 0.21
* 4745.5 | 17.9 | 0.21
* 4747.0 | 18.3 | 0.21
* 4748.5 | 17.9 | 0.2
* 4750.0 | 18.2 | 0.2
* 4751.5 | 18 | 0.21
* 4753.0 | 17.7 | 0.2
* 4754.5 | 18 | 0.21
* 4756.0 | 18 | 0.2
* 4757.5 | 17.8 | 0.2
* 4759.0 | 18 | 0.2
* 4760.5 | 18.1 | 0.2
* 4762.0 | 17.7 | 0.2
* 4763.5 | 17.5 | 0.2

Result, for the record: 0.46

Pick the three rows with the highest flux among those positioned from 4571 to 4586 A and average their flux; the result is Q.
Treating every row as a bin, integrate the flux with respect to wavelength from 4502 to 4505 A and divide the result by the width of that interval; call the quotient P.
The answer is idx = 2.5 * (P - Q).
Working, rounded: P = 18.3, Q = 18.1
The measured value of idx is 0.6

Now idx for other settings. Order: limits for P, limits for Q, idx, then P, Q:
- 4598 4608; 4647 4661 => -0.5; 18.1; 18.3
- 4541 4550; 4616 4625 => -0.8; 17.9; 18.2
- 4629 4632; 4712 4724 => -0.8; 17.9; 18.2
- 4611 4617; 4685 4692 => 0.6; 18.3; 18.0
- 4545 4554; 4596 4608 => -1.6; 17.7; 18.3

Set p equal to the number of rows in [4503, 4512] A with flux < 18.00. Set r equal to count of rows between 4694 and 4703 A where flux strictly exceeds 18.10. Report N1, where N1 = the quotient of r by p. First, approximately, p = 1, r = 5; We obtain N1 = 5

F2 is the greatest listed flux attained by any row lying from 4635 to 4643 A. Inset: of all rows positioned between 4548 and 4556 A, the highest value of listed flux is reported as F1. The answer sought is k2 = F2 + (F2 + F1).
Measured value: 55.0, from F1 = 18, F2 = 18.5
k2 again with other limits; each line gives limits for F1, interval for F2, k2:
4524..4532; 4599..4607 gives 54.8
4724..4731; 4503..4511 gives 56.2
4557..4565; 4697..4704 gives 55.0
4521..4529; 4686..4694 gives 54.4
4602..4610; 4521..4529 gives 54.4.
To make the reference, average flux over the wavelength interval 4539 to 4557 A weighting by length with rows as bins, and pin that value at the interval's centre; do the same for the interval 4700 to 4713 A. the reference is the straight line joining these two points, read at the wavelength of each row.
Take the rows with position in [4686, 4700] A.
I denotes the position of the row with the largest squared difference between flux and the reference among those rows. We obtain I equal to 4696.0 A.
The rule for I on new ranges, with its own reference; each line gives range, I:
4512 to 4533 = 4513.0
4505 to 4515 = 4505.5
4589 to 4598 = 4597.0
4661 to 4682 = 4667.5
